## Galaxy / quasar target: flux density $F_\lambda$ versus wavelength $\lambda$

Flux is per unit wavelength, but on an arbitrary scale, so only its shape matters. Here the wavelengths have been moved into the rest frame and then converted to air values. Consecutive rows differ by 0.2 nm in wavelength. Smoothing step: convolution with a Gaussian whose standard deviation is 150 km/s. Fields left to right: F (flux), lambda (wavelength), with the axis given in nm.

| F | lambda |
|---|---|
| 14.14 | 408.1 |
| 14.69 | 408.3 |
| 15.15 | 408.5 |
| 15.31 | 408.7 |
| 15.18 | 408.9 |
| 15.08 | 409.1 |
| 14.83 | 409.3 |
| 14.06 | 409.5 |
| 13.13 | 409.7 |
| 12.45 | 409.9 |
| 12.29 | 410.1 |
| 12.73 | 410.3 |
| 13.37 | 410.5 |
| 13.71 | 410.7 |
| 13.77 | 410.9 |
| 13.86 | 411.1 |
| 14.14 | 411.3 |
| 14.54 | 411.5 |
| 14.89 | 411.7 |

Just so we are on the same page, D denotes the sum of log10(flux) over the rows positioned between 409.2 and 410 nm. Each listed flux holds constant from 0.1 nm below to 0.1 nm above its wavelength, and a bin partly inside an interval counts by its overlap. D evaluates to 4.5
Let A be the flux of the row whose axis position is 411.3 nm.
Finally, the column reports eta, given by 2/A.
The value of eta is 0.141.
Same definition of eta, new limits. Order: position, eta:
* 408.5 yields 0.132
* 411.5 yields 0.138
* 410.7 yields 0.146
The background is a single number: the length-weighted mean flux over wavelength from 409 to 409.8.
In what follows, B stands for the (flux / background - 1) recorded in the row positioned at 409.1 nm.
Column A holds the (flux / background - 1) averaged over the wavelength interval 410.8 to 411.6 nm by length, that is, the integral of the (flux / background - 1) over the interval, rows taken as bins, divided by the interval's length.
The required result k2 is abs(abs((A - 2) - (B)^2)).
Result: 2.02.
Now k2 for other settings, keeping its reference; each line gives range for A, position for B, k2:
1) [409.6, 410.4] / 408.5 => 2.12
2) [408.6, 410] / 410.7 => 2.00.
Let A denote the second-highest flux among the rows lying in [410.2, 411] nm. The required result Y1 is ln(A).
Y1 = 2.62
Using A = 13.71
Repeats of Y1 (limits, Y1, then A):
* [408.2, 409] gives 2.72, 15.18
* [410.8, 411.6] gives 2.65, 14.14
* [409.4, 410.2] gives 2.57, 13.13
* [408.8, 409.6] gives 2.71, 15.08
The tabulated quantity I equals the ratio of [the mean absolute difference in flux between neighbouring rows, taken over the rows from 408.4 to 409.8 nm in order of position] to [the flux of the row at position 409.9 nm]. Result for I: 0.031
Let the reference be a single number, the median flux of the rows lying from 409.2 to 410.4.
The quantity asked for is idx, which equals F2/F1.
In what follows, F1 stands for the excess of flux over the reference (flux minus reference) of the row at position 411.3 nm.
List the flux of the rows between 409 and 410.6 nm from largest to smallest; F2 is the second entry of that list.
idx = 12.3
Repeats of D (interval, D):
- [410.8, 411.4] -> 3.4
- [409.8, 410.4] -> 3.3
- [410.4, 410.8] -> 2.3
